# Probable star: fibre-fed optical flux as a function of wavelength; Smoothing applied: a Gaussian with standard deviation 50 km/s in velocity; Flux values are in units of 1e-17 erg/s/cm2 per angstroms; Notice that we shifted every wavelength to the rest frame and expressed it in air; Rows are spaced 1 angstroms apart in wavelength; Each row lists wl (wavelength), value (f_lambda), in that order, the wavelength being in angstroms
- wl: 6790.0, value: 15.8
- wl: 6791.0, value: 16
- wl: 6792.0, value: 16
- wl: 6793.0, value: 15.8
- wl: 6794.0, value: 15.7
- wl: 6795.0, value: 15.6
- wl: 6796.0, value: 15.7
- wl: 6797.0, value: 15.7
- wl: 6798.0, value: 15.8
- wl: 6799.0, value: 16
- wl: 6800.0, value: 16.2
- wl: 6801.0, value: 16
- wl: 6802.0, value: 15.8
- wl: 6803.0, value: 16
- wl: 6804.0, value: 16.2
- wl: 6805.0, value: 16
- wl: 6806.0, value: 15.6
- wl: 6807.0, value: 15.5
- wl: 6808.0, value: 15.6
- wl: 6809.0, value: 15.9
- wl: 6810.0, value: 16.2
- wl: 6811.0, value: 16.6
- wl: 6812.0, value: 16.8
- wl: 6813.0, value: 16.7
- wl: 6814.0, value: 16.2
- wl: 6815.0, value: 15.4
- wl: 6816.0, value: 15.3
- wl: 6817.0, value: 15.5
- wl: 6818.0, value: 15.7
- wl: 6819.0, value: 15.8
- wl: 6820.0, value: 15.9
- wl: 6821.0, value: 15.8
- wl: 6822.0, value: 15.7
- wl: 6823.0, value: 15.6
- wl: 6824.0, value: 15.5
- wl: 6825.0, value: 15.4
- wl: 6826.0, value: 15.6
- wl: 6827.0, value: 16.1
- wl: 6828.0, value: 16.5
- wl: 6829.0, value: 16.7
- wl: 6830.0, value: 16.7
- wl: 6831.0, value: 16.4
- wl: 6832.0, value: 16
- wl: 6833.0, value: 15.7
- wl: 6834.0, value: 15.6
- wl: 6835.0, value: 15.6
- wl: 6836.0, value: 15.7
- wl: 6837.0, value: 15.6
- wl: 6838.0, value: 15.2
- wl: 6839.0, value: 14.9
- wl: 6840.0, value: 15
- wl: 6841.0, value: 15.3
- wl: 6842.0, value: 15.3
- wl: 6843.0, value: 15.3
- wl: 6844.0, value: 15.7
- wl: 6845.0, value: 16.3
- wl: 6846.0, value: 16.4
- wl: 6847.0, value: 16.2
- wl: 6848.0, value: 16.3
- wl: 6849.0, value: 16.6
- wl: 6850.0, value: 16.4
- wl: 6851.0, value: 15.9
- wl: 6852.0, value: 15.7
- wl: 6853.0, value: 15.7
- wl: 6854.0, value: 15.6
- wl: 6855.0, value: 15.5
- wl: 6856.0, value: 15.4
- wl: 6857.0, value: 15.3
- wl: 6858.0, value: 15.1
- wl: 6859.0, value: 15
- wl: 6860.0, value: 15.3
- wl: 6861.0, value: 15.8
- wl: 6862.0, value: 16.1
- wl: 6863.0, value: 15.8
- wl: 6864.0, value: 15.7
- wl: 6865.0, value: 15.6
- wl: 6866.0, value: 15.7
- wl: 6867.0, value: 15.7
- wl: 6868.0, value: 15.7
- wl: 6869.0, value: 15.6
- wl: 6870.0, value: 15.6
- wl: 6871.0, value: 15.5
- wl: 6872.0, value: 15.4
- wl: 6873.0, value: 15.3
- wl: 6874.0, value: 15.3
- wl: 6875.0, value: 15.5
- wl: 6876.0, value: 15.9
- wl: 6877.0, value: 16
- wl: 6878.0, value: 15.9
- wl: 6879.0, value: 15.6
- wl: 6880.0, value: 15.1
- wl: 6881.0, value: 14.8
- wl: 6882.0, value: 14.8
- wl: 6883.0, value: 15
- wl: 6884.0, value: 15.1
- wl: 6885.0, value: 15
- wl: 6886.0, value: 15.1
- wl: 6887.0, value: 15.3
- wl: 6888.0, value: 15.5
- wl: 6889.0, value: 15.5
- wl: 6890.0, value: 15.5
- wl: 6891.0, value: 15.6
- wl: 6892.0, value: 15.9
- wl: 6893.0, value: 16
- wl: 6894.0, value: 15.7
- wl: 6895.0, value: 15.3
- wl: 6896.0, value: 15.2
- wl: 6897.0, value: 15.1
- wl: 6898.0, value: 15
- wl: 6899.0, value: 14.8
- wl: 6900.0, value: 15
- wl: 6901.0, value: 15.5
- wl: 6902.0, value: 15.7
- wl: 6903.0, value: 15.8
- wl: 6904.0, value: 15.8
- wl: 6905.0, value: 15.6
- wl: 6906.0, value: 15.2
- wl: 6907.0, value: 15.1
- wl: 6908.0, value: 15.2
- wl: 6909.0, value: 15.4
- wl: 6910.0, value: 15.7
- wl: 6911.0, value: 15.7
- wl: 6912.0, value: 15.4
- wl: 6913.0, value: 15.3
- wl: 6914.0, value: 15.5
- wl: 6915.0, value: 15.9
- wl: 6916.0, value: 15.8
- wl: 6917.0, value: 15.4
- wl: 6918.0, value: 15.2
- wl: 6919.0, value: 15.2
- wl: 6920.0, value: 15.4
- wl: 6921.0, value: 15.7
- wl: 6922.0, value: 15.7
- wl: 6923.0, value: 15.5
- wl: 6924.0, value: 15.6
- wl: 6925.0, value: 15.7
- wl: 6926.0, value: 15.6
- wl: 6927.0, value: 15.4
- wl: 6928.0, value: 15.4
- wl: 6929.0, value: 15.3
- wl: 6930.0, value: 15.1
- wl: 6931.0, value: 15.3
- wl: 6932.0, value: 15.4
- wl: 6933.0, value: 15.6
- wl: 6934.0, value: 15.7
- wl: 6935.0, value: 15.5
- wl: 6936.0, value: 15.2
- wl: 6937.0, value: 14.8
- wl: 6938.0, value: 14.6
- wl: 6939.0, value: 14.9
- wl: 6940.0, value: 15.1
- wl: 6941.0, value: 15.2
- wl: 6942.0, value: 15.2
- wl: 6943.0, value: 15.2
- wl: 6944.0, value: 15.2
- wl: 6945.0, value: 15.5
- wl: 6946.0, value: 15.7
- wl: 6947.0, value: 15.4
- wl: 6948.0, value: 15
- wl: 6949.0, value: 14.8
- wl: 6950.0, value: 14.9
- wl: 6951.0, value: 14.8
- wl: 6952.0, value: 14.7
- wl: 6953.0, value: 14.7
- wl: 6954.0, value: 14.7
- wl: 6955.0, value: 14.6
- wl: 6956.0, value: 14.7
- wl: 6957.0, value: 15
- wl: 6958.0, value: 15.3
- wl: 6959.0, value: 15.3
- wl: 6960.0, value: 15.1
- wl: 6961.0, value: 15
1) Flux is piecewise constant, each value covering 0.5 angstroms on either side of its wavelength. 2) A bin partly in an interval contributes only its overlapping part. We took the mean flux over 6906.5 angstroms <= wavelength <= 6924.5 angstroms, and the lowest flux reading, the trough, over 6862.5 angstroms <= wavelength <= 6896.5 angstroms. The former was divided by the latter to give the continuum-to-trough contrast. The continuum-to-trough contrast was 1.05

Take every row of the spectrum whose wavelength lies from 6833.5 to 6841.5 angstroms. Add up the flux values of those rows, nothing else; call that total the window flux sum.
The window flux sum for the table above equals 123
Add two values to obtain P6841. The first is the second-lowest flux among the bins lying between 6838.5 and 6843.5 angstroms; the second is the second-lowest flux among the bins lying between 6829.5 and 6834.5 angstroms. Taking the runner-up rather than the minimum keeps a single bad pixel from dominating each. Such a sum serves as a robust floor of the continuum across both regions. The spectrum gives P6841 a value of 30.7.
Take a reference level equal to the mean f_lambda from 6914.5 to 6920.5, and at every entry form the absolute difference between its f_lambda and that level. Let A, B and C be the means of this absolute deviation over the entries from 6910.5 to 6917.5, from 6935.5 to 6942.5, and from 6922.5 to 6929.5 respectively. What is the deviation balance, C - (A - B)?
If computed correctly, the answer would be 0.41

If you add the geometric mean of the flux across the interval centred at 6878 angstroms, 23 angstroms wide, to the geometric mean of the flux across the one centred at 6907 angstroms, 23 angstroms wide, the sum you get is 30.80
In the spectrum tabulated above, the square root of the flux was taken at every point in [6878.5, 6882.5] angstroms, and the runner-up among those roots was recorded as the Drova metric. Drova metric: 3.89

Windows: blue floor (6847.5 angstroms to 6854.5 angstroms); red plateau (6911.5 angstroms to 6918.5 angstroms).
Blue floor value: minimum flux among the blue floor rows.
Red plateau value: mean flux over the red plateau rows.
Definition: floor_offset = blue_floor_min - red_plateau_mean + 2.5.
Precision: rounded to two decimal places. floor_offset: 2.60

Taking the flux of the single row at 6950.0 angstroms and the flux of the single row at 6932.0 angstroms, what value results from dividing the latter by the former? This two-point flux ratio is 1.03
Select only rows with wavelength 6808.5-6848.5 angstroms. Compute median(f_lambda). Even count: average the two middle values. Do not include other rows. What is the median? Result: 15.7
